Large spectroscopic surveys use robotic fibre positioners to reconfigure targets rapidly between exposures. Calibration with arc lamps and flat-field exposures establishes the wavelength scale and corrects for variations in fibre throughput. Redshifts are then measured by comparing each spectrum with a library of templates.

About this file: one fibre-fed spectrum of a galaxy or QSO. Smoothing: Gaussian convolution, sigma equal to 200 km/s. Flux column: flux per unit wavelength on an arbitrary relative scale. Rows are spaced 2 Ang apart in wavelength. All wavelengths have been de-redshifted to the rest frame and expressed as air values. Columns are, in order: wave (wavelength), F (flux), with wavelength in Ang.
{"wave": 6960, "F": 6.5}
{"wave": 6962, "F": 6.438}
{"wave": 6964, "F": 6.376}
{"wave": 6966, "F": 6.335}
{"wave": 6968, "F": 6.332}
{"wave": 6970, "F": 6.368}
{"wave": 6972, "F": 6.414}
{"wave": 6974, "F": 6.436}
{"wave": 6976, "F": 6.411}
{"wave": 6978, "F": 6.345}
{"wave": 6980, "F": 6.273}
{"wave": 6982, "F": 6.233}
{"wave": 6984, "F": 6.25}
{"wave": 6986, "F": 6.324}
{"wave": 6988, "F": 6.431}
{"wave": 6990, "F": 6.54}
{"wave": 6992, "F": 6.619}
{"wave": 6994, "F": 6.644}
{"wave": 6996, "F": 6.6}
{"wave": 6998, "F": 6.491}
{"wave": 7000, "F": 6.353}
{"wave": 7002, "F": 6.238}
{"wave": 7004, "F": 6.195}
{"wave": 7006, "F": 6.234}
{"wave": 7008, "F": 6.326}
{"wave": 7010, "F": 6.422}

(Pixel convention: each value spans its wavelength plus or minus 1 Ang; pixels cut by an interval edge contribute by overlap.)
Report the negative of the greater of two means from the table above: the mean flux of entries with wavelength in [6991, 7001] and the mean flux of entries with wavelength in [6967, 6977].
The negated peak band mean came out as -6.54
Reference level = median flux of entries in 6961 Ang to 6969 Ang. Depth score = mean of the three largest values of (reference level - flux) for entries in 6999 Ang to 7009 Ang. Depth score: 0.133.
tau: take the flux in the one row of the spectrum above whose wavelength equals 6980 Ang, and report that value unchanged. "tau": 6.273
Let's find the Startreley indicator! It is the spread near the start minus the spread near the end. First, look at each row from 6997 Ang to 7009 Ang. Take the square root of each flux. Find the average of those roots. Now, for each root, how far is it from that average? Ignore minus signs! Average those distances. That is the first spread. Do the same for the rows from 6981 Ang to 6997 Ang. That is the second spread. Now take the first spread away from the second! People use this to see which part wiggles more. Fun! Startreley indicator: 0.012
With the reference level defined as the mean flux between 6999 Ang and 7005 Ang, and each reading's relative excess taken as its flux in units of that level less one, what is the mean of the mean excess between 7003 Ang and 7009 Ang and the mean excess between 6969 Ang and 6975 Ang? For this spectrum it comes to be 0.011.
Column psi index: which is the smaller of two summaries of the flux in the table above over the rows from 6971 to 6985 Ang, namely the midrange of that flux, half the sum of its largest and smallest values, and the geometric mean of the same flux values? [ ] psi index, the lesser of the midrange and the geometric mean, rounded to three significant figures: 6.33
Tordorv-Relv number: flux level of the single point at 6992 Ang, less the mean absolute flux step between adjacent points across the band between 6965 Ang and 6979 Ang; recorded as 6.59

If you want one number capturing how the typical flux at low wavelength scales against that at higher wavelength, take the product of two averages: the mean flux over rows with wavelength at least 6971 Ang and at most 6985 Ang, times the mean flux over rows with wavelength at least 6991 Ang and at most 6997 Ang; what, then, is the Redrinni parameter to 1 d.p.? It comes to 42.0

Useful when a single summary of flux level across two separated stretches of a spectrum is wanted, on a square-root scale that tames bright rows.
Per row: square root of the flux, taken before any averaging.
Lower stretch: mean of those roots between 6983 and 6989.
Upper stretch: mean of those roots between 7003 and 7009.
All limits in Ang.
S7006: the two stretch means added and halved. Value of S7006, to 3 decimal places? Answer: 2.509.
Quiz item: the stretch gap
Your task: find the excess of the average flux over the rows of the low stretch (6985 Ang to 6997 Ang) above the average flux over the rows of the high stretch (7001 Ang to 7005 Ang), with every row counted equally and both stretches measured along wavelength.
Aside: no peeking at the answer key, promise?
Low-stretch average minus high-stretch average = 0.3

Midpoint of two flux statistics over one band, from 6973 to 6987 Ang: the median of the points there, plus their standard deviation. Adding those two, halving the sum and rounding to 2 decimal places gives 3.20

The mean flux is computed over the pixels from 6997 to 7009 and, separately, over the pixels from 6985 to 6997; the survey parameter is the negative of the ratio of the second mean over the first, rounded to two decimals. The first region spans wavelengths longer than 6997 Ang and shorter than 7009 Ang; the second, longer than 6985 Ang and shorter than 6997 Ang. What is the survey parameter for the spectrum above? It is -1.03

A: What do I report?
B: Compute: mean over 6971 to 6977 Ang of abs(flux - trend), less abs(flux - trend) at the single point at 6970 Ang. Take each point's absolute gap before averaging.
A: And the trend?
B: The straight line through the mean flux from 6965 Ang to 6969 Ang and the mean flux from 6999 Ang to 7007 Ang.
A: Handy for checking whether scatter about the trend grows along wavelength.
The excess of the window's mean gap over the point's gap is 0.06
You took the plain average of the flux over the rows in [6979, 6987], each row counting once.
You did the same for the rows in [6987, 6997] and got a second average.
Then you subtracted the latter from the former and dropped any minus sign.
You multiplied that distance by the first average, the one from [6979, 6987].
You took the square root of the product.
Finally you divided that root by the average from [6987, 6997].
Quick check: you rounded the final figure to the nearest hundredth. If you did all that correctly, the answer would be 0.21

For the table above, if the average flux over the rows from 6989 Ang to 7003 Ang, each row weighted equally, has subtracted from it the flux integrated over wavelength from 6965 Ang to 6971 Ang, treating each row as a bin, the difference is -32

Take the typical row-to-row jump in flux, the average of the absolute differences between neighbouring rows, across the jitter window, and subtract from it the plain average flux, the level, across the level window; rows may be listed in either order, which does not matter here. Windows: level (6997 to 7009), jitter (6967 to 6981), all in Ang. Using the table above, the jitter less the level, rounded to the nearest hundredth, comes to -6.26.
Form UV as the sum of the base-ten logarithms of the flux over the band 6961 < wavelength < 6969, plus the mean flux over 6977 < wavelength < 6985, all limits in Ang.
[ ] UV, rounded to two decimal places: 9.49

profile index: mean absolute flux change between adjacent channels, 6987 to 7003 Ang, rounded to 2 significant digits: 0.088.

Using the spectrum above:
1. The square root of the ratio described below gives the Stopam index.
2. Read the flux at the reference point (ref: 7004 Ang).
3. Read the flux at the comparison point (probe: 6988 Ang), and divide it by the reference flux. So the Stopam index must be 1.019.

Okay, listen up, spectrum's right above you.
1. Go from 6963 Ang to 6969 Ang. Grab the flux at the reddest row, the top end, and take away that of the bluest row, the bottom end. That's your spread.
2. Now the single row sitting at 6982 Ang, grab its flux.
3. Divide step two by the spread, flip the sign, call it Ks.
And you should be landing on 142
